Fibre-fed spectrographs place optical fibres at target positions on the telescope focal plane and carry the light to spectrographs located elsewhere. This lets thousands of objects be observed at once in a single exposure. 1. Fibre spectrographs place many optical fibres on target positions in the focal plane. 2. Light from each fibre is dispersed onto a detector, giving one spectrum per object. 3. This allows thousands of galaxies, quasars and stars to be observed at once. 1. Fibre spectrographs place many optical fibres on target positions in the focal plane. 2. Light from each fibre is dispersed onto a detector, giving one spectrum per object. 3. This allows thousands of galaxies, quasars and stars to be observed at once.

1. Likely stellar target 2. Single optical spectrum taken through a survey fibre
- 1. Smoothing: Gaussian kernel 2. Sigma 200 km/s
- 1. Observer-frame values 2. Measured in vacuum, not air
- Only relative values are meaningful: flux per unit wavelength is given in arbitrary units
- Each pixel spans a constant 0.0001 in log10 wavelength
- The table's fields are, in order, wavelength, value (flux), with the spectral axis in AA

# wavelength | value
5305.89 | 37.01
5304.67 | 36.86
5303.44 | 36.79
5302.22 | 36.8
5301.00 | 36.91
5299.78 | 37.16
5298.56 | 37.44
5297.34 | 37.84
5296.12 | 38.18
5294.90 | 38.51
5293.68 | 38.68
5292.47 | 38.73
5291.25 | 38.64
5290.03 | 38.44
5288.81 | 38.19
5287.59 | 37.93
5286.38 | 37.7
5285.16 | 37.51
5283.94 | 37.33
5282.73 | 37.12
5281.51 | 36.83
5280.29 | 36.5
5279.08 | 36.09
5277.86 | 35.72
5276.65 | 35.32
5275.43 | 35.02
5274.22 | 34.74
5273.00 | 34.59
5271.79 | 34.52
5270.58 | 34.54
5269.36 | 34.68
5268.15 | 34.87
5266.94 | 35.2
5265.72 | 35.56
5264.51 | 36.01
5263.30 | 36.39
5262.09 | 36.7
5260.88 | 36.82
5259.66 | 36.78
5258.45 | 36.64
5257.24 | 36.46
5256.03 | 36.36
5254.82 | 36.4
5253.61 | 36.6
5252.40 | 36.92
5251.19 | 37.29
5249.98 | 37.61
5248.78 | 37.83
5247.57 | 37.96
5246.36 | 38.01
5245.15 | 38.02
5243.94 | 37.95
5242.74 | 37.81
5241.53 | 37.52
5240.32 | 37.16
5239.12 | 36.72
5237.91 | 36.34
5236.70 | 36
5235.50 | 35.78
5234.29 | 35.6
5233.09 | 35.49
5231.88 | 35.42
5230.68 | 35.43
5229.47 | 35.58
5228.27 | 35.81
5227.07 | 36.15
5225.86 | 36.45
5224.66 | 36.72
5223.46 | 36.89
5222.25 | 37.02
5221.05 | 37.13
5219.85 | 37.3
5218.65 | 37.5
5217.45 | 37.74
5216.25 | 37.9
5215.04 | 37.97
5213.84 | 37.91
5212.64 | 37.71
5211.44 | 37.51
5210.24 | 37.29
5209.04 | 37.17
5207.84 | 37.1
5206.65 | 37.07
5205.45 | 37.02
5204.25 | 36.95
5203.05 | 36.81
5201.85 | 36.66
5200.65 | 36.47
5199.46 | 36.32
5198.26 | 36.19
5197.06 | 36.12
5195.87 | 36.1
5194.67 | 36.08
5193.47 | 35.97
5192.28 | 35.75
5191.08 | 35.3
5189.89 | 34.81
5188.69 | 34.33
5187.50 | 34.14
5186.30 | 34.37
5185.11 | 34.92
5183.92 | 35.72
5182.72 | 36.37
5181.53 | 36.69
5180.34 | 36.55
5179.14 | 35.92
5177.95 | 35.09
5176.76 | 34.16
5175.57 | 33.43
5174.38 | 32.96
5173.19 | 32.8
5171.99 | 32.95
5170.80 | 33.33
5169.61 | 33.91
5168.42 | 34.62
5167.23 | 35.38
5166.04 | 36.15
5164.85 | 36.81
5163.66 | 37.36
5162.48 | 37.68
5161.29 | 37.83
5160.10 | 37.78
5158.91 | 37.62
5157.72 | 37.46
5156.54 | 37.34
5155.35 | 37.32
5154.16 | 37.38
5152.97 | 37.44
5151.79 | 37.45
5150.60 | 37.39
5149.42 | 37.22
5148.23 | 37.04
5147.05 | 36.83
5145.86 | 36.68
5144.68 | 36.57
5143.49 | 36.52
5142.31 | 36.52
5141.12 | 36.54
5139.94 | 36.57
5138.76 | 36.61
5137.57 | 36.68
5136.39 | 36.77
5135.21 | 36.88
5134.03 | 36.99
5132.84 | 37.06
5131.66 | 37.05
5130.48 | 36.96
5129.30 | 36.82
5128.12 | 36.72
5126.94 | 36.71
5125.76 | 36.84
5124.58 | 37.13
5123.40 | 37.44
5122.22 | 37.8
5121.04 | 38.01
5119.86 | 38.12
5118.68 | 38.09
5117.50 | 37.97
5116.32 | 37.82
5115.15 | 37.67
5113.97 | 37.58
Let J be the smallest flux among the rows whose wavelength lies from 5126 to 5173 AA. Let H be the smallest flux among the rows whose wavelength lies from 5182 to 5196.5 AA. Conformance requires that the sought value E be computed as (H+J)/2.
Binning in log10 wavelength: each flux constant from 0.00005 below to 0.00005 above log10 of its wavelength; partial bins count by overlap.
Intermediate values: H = 34.14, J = 32.95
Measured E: 33.5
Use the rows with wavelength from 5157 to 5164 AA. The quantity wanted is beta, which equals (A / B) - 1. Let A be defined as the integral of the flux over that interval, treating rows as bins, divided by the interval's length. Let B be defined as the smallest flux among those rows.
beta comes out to 0.008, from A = 37.7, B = 37.36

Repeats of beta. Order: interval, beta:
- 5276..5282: 0.021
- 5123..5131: 0.006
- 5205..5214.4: 0.010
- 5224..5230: 0.017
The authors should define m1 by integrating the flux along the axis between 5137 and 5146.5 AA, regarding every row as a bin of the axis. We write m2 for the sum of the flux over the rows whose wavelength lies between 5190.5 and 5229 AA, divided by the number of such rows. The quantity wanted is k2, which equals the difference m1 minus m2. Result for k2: 310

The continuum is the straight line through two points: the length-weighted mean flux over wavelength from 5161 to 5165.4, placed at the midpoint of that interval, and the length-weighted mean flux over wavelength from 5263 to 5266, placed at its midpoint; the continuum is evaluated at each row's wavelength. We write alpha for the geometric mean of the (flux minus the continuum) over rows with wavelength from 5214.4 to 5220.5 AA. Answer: 0.95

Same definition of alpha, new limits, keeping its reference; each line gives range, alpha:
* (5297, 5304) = 1.58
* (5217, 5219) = 0.92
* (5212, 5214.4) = 1.05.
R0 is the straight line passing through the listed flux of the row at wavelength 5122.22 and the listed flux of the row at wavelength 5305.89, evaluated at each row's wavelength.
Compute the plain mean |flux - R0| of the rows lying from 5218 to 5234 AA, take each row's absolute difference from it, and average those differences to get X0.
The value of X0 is 0.64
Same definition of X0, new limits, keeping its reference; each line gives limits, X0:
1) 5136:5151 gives 0.23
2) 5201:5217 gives 0.16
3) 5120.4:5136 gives 0.24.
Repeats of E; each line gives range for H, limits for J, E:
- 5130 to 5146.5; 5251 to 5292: 35.5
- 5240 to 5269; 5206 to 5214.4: 36.0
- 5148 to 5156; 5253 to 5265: 36.5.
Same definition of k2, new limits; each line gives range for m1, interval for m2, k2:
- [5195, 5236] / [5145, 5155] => 1468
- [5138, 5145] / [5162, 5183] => 221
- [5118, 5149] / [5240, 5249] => 1109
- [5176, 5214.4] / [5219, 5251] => 1351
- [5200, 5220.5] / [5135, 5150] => 728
